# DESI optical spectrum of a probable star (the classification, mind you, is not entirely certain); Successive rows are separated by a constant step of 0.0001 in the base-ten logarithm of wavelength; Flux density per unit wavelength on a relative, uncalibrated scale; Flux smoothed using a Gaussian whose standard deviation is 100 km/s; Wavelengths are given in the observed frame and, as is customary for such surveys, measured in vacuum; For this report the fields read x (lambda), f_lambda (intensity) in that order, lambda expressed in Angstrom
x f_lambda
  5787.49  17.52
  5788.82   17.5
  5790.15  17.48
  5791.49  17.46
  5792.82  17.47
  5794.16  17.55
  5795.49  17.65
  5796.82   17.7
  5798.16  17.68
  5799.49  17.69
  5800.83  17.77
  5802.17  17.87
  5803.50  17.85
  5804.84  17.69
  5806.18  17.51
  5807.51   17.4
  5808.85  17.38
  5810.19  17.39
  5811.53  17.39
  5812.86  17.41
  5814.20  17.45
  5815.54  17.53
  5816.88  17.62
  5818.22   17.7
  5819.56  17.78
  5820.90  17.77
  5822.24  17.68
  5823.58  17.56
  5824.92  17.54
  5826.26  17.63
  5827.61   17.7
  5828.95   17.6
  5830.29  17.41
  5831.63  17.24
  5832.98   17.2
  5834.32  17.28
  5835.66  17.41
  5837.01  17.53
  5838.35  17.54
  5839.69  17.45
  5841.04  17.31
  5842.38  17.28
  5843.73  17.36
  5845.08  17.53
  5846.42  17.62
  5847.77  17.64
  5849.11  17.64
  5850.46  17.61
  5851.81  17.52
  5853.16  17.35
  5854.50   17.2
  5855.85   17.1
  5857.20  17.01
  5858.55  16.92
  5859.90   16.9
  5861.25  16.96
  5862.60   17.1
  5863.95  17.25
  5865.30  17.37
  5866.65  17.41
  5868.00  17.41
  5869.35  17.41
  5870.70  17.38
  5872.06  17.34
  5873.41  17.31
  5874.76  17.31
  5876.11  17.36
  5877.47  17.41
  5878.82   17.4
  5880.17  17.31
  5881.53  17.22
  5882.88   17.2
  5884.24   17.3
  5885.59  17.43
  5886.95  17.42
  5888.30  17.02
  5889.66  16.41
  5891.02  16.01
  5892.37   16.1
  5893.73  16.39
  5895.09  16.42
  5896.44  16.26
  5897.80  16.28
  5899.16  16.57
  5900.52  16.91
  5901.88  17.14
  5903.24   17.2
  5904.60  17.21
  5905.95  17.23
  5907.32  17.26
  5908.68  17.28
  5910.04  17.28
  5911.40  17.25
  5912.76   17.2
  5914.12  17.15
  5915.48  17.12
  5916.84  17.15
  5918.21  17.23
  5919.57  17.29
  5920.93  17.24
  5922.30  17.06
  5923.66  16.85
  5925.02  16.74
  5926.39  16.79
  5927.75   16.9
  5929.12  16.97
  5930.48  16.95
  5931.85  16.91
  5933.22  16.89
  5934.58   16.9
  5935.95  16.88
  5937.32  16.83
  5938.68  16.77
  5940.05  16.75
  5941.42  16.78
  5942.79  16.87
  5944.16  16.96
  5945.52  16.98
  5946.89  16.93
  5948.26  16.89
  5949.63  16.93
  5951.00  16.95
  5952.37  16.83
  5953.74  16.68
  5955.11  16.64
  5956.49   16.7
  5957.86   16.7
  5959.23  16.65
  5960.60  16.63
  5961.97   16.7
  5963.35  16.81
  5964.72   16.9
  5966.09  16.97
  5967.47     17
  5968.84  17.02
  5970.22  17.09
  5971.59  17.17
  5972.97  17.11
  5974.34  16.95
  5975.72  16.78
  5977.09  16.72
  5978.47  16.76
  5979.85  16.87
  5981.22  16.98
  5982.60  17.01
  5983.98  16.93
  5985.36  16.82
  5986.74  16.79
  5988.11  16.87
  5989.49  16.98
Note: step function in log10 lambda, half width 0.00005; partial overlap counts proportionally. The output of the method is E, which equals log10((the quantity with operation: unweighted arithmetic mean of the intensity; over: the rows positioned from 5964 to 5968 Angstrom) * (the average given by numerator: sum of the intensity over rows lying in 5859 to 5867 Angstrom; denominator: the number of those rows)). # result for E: 2.46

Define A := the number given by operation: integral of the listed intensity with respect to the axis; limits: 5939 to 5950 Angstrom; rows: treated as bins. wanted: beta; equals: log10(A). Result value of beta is 2.27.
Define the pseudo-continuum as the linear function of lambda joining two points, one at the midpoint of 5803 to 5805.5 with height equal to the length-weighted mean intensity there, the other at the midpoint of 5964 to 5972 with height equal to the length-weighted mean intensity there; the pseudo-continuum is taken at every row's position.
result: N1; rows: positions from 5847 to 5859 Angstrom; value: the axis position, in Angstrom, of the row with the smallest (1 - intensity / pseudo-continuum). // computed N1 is 5849.11 Angstrom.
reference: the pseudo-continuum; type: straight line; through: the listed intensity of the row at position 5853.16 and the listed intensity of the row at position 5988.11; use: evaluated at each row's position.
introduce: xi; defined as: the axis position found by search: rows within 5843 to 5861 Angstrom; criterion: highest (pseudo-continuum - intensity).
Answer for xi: 5859.90 Angstrom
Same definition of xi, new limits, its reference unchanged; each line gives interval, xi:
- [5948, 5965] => 5955.11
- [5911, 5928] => 5925.02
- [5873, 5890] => 5889.66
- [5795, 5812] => 5808.85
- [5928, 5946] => 5940.05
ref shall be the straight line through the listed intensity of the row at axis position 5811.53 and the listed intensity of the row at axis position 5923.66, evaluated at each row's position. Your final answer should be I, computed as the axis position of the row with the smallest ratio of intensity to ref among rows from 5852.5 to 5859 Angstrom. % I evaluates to 5858.55 Angstrom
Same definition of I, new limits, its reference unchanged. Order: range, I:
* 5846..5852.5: 5851.81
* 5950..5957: 5955.11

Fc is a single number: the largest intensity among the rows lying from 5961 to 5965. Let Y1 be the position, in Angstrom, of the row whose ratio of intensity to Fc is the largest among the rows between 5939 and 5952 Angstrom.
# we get 5945.52 Angstrom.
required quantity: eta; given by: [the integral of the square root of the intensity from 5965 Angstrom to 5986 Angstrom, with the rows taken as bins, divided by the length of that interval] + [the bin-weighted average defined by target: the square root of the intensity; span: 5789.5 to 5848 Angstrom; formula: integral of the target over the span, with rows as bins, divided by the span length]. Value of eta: 8.30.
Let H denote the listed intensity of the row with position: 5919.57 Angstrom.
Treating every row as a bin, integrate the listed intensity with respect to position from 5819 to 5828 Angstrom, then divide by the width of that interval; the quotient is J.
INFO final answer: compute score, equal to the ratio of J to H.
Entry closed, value 1.02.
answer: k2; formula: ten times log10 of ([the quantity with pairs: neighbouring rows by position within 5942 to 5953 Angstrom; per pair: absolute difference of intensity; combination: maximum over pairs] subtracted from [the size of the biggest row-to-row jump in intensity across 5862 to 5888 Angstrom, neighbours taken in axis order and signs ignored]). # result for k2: -15.2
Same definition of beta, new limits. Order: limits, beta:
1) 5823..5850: 2.67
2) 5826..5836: 2.24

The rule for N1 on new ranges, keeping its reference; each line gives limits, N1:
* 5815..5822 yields 5819.56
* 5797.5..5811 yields 5802.17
